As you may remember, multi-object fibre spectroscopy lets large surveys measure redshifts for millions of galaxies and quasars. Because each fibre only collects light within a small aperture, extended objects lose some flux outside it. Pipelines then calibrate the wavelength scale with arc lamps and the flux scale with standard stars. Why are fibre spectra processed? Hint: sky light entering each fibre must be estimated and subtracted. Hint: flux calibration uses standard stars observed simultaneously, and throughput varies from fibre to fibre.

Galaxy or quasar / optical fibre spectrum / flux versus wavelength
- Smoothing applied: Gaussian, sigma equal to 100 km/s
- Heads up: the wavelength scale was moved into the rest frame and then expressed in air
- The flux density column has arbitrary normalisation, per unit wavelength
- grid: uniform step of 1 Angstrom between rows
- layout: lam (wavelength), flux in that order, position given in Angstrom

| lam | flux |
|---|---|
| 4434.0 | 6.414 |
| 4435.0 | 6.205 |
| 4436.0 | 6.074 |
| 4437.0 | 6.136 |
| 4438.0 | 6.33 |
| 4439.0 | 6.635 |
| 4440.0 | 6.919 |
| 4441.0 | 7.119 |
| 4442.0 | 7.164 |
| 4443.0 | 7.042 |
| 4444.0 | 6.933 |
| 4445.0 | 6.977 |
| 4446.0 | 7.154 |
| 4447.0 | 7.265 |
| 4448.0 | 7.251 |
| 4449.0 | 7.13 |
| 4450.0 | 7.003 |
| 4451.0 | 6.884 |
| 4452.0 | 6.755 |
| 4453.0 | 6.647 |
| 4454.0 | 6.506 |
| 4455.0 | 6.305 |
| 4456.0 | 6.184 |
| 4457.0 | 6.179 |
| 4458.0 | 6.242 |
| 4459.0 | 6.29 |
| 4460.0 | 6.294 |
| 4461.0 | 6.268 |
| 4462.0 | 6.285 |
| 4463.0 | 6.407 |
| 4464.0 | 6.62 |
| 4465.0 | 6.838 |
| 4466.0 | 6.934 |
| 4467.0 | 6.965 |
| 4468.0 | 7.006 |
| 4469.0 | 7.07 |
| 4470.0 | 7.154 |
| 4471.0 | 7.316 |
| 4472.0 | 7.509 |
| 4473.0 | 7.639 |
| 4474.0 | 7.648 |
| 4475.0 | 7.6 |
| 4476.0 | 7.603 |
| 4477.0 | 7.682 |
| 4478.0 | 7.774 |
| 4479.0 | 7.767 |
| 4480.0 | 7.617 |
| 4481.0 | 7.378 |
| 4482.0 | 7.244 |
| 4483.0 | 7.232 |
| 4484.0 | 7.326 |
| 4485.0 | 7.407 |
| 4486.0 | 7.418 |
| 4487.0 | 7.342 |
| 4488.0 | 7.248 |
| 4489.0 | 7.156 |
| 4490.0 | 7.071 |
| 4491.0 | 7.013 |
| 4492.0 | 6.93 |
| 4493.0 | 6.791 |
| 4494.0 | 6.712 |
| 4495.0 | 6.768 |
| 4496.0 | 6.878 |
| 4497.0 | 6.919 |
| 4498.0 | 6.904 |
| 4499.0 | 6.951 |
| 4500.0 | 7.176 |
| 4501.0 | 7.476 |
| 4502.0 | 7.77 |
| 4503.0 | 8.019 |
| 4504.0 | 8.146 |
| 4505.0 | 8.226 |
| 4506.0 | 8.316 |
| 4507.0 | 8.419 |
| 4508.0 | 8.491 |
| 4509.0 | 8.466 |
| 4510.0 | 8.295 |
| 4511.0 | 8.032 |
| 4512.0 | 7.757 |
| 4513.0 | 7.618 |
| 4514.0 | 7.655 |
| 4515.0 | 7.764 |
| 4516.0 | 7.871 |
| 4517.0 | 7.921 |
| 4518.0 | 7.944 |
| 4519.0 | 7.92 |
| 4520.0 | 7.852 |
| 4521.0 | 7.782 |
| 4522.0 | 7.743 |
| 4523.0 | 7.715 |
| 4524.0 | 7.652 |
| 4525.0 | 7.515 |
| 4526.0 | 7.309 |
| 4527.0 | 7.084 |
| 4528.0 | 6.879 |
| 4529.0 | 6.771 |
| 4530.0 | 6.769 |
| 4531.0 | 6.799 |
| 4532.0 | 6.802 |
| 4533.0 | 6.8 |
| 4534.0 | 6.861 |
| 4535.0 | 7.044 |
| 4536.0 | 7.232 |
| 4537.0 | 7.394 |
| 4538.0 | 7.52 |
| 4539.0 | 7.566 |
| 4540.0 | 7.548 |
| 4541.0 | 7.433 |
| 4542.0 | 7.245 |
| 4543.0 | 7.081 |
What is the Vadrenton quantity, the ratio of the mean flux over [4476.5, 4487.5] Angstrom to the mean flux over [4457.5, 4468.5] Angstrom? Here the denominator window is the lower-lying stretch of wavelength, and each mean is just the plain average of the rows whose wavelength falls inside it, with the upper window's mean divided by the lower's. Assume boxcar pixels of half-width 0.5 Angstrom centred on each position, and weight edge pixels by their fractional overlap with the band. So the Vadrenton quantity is 1.14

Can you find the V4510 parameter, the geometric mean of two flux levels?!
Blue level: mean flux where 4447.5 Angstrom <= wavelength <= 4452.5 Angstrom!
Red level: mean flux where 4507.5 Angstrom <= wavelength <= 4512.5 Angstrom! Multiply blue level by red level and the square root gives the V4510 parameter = 7.58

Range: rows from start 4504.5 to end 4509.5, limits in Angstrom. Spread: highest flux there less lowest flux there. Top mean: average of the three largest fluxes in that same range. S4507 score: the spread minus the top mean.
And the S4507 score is -8.2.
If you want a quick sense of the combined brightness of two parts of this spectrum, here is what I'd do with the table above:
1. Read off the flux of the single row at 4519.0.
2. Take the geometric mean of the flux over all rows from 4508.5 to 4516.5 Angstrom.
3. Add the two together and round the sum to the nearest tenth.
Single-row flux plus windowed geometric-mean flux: 15.8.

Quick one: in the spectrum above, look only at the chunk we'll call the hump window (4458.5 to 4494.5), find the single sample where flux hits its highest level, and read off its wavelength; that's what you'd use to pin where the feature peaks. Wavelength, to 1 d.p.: 4478.0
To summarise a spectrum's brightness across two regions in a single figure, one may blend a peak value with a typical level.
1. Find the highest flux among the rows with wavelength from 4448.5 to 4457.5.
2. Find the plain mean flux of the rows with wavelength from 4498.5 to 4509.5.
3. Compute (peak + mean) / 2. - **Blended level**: 7.5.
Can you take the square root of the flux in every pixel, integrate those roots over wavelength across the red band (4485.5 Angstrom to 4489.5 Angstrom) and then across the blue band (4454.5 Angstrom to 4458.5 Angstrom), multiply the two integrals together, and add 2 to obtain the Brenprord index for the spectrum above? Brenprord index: 110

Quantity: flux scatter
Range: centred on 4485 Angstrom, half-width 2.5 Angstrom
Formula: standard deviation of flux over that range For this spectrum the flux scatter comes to 0.07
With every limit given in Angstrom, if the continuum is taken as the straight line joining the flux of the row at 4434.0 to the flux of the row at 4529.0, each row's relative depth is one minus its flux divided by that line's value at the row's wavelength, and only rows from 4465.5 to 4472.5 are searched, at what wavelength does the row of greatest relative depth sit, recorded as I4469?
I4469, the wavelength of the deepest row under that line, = 4466.0 Angstrom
